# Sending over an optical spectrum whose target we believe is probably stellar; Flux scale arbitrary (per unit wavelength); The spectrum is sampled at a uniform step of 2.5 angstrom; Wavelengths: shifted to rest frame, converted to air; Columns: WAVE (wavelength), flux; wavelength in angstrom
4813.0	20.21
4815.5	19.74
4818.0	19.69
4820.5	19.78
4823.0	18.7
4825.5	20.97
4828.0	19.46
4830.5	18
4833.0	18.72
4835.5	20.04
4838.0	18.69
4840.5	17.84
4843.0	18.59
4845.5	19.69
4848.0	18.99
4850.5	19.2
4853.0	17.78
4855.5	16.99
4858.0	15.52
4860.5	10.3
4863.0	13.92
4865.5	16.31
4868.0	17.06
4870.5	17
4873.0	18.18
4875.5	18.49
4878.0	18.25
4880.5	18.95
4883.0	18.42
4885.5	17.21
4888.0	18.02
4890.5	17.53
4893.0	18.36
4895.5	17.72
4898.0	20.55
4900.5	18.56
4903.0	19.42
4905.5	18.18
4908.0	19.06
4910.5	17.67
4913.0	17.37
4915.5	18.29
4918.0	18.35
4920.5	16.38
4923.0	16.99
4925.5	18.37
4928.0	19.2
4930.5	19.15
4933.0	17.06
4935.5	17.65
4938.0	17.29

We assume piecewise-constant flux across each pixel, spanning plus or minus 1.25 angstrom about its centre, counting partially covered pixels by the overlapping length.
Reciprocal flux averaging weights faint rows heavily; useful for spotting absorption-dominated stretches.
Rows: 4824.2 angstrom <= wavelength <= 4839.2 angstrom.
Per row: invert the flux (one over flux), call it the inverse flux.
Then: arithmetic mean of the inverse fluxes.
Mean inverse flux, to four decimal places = 0.0519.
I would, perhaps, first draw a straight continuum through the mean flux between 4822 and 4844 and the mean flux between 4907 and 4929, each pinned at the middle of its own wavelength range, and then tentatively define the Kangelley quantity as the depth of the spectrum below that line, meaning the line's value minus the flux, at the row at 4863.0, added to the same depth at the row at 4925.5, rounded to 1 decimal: 4.2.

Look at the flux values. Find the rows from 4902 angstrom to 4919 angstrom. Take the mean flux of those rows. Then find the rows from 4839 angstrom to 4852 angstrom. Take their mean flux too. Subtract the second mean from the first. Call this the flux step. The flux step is -0.5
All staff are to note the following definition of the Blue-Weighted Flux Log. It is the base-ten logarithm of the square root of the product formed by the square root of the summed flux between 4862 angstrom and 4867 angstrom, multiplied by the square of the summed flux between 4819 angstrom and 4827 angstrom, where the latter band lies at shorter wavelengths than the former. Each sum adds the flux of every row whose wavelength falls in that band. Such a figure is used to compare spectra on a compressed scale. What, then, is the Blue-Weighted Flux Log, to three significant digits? 2.14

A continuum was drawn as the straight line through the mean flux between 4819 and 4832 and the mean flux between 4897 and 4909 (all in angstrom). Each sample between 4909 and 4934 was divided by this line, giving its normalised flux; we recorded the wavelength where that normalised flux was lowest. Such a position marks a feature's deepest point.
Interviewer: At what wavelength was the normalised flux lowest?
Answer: 4920.5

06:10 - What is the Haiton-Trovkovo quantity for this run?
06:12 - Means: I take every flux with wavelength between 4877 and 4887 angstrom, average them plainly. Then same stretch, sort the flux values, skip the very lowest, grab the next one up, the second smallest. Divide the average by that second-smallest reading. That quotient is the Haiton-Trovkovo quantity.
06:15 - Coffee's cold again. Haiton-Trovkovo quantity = 1.00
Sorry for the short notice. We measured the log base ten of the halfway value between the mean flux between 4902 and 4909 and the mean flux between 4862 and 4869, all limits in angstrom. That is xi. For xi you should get 1.24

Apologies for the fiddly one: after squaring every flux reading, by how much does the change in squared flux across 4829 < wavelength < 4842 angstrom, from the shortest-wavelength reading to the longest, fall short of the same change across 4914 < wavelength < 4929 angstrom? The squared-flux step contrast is 40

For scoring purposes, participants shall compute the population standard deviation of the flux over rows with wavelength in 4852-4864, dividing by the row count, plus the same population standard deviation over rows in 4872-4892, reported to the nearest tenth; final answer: 3.2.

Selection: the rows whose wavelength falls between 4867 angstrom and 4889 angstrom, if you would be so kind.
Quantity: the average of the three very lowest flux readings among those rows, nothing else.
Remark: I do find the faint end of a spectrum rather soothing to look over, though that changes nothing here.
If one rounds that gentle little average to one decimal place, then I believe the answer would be 17.1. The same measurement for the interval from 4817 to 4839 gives 18.5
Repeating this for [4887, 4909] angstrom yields 17.8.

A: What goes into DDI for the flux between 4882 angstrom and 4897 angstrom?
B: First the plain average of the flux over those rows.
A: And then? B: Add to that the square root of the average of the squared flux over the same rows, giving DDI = 35.8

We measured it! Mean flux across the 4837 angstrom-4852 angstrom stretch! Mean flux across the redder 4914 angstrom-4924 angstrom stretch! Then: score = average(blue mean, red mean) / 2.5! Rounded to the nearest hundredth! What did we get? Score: 7.27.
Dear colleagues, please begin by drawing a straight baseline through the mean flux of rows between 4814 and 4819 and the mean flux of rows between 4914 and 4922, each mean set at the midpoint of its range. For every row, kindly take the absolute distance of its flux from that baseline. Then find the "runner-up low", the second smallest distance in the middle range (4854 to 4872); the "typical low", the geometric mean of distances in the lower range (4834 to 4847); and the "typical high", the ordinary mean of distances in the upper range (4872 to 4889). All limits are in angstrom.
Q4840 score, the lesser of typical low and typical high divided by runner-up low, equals 0.23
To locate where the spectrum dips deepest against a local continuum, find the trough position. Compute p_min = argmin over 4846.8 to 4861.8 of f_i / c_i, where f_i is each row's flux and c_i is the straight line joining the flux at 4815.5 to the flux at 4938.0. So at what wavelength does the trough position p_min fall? 4860.5 angstrom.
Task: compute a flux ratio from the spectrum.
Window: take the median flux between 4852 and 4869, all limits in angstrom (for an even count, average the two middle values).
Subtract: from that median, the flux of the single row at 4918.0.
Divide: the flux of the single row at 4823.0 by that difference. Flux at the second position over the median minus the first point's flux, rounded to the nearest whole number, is -9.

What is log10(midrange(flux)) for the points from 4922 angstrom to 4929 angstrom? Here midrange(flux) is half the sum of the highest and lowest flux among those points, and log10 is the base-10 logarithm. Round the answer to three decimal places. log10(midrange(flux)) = 1.258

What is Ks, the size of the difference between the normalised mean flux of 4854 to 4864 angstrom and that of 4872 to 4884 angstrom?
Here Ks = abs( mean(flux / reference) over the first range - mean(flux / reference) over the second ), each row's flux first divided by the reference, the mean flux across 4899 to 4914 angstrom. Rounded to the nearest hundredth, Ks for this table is 0.23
